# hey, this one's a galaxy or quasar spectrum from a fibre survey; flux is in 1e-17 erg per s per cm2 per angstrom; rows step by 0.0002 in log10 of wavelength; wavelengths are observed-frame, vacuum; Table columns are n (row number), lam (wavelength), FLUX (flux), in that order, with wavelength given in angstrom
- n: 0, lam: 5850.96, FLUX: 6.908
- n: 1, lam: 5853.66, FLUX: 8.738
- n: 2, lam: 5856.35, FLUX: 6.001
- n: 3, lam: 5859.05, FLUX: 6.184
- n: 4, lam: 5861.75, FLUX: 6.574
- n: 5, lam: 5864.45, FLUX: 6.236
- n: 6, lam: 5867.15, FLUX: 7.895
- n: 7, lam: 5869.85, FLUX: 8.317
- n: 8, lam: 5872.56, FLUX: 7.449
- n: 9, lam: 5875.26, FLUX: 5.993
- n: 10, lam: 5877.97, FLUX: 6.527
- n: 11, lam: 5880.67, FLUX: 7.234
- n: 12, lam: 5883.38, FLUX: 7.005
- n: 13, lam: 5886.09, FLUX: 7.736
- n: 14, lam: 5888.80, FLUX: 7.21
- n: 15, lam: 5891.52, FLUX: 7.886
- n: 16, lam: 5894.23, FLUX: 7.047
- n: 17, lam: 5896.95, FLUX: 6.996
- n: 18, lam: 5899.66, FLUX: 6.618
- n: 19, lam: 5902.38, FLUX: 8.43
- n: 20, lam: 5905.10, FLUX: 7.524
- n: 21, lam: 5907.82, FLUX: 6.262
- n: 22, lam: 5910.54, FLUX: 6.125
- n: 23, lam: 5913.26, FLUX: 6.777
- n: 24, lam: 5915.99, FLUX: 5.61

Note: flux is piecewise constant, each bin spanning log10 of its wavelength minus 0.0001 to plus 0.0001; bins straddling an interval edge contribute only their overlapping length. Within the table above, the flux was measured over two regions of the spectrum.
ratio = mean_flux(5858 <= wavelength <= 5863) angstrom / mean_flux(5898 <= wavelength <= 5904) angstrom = 0.85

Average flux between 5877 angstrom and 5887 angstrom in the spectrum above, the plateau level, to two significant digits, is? 7.1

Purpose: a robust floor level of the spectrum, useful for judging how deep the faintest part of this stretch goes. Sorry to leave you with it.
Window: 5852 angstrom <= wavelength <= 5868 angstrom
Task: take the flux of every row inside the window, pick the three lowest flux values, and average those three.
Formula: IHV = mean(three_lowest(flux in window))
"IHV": 6.14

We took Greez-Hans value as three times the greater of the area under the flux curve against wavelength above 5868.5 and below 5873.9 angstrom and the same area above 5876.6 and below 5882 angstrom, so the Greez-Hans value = 128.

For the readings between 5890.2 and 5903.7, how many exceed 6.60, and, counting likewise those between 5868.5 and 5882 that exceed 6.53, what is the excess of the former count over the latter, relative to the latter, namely 0.67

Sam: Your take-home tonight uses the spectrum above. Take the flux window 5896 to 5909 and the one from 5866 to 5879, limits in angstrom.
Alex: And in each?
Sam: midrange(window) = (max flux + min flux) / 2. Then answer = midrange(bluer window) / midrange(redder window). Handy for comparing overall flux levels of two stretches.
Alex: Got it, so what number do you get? 0.974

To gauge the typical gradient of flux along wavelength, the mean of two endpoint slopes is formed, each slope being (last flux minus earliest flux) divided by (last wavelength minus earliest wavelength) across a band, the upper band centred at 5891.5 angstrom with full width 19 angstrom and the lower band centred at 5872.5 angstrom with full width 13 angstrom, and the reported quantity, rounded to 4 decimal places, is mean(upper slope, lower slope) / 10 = -0.0075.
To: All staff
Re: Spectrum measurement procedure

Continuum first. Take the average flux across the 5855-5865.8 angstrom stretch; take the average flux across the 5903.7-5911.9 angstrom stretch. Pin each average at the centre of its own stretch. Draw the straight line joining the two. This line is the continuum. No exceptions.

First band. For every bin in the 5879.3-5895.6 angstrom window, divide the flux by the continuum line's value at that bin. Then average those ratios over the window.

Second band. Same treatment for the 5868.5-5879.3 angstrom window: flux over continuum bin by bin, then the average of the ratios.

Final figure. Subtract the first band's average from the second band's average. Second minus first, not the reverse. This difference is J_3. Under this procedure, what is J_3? -0.024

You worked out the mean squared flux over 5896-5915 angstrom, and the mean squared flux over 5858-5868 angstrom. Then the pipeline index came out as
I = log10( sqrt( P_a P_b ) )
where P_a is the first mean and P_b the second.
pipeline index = 1.67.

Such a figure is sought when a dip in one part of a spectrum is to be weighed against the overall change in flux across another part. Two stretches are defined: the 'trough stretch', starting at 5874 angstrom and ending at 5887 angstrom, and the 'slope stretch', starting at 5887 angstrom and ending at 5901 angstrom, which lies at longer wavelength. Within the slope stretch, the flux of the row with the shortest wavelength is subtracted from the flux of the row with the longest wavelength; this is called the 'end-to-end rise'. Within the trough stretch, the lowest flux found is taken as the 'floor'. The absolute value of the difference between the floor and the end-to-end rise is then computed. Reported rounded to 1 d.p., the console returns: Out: 6.6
